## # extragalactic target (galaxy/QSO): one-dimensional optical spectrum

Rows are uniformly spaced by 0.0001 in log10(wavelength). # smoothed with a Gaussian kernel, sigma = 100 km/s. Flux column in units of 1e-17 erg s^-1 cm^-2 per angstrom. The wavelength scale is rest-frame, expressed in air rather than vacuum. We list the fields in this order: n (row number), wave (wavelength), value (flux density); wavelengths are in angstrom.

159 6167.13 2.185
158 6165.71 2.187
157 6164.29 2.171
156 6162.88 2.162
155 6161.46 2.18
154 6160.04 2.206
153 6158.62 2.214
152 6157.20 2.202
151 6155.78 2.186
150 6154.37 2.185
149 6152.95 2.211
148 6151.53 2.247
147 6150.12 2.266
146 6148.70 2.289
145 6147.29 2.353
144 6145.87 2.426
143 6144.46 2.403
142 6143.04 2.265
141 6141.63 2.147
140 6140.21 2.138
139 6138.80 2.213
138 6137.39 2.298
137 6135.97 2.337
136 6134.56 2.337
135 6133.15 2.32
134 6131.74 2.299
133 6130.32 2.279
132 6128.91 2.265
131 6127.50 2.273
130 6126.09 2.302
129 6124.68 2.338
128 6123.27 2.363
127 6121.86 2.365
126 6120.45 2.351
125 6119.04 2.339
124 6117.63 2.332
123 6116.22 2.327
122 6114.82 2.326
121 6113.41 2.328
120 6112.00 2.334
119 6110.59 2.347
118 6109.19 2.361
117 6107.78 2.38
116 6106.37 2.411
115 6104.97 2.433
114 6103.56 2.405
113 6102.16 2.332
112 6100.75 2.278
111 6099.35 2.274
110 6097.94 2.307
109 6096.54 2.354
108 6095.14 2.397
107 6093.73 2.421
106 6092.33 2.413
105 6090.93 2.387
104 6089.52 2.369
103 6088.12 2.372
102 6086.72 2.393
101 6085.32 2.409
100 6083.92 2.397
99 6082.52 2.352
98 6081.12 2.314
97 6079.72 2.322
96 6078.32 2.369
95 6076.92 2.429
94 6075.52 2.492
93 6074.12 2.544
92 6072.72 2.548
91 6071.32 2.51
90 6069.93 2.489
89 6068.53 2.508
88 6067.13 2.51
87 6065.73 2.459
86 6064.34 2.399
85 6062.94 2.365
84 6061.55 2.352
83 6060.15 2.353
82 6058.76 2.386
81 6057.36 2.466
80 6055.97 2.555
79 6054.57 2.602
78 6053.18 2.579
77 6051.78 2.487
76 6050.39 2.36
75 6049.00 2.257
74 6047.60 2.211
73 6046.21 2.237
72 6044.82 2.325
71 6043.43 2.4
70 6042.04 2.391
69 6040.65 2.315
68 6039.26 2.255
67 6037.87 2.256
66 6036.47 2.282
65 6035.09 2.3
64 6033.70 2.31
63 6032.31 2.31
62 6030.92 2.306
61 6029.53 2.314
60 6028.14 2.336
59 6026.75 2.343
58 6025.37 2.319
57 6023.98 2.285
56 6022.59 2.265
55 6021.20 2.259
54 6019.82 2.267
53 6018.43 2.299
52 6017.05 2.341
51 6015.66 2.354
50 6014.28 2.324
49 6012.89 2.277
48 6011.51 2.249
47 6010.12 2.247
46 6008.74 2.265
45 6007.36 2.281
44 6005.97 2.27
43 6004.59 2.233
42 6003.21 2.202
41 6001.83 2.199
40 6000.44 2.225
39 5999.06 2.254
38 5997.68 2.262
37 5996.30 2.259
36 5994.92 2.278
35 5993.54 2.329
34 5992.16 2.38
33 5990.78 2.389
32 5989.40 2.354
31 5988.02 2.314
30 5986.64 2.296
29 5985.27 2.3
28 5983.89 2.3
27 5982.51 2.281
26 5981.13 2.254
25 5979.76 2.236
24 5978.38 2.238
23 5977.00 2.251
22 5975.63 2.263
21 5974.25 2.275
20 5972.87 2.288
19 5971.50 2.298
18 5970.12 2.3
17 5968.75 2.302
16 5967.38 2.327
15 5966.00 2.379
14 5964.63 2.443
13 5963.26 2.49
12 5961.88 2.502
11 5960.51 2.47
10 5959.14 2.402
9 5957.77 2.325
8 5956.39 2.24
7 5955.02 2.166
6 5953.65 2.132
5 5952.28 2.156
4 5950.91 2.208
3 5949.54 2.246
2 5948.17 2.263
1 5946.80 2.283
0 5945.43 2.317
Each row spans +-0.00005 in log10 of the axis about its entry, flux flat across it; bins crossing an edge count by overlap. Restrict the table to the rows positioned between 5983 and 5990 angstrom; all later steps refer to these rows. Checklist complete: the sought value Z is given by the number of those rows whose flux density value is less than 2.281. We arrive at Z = 0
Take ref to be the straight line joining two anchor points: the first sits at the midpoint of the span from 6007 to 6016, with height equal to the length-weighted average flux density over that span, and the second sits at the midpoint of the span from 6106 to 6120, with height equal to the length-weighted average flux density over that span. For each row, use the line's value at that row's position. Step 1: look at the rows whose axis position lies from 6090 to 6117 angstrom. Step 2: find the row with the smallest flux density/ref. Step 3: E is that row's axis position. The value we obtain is 6099.35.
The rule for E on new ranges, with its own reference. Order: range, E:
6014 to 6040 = 6039.26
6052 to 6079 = 6061.55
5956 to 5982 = 5979.76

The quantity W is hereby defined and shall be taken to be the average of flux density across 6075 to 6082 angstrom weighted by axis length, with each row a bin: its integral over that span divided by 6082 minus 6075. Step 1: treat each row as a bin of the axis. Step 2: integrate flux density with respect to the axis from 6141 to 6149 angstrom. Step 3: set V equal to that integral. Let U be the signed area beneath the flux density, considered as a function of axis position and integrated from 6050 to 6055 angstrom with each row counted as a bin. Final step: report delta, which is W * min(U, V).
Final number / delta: 30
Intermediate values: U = 12.6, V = 18.5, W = 2.38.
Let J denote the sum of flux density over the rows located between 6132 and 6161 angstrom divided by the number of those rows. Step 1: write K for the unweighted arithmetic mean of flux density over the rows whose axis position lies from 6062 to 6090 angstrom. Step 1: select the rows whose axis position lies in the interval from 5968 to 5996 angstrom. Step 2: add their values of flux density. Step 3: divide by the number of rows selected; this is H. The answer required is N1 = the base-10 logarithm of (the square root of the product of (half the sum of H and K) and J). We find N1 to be 0.3639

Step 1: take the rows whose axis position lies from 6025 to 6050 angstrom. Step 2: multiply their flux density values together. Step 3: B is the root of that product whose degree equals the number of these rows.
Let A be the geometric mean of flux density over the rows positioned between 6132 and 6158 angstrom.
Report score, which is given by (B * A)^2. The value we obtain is 27.3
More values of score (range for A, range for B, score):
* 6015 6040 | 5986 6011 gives 27.5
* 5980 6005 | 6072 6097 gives 30.1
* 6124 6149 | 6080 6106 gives 29.4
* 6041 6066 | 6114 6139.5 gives 30.8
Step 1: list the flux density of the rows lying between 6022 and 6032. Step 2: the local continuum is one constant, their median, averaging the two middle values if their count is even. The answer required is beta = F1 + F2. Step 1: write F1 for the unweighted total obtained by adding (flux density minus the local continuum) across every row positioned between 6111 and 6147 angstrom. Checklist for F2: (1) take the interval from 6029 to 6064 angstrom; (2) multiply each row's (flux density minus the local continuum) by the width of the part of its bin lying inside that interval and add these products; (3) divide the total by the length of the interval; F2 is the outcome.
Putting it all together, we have -0.1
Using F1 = -0.1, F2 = 0.046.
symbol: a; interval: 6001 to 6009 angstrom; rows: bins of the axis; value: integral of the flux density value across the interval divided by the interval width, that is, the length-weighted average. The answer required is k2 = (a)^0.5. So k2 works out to 1.50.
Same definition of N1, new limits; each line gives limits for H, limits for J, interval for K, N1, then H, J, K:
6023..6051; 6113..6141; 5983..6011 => 0.3617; 2.31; 2.31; 2.28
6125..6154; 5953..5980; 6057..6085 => 0.3685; 2.28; 2.32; 2.43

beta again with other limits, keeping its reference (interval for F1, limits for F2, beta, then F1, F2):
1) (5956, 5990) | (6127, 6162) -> 0.2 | 0.3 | -0.052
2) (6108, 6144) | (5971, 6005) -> -0.3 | -0.3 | -0.035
